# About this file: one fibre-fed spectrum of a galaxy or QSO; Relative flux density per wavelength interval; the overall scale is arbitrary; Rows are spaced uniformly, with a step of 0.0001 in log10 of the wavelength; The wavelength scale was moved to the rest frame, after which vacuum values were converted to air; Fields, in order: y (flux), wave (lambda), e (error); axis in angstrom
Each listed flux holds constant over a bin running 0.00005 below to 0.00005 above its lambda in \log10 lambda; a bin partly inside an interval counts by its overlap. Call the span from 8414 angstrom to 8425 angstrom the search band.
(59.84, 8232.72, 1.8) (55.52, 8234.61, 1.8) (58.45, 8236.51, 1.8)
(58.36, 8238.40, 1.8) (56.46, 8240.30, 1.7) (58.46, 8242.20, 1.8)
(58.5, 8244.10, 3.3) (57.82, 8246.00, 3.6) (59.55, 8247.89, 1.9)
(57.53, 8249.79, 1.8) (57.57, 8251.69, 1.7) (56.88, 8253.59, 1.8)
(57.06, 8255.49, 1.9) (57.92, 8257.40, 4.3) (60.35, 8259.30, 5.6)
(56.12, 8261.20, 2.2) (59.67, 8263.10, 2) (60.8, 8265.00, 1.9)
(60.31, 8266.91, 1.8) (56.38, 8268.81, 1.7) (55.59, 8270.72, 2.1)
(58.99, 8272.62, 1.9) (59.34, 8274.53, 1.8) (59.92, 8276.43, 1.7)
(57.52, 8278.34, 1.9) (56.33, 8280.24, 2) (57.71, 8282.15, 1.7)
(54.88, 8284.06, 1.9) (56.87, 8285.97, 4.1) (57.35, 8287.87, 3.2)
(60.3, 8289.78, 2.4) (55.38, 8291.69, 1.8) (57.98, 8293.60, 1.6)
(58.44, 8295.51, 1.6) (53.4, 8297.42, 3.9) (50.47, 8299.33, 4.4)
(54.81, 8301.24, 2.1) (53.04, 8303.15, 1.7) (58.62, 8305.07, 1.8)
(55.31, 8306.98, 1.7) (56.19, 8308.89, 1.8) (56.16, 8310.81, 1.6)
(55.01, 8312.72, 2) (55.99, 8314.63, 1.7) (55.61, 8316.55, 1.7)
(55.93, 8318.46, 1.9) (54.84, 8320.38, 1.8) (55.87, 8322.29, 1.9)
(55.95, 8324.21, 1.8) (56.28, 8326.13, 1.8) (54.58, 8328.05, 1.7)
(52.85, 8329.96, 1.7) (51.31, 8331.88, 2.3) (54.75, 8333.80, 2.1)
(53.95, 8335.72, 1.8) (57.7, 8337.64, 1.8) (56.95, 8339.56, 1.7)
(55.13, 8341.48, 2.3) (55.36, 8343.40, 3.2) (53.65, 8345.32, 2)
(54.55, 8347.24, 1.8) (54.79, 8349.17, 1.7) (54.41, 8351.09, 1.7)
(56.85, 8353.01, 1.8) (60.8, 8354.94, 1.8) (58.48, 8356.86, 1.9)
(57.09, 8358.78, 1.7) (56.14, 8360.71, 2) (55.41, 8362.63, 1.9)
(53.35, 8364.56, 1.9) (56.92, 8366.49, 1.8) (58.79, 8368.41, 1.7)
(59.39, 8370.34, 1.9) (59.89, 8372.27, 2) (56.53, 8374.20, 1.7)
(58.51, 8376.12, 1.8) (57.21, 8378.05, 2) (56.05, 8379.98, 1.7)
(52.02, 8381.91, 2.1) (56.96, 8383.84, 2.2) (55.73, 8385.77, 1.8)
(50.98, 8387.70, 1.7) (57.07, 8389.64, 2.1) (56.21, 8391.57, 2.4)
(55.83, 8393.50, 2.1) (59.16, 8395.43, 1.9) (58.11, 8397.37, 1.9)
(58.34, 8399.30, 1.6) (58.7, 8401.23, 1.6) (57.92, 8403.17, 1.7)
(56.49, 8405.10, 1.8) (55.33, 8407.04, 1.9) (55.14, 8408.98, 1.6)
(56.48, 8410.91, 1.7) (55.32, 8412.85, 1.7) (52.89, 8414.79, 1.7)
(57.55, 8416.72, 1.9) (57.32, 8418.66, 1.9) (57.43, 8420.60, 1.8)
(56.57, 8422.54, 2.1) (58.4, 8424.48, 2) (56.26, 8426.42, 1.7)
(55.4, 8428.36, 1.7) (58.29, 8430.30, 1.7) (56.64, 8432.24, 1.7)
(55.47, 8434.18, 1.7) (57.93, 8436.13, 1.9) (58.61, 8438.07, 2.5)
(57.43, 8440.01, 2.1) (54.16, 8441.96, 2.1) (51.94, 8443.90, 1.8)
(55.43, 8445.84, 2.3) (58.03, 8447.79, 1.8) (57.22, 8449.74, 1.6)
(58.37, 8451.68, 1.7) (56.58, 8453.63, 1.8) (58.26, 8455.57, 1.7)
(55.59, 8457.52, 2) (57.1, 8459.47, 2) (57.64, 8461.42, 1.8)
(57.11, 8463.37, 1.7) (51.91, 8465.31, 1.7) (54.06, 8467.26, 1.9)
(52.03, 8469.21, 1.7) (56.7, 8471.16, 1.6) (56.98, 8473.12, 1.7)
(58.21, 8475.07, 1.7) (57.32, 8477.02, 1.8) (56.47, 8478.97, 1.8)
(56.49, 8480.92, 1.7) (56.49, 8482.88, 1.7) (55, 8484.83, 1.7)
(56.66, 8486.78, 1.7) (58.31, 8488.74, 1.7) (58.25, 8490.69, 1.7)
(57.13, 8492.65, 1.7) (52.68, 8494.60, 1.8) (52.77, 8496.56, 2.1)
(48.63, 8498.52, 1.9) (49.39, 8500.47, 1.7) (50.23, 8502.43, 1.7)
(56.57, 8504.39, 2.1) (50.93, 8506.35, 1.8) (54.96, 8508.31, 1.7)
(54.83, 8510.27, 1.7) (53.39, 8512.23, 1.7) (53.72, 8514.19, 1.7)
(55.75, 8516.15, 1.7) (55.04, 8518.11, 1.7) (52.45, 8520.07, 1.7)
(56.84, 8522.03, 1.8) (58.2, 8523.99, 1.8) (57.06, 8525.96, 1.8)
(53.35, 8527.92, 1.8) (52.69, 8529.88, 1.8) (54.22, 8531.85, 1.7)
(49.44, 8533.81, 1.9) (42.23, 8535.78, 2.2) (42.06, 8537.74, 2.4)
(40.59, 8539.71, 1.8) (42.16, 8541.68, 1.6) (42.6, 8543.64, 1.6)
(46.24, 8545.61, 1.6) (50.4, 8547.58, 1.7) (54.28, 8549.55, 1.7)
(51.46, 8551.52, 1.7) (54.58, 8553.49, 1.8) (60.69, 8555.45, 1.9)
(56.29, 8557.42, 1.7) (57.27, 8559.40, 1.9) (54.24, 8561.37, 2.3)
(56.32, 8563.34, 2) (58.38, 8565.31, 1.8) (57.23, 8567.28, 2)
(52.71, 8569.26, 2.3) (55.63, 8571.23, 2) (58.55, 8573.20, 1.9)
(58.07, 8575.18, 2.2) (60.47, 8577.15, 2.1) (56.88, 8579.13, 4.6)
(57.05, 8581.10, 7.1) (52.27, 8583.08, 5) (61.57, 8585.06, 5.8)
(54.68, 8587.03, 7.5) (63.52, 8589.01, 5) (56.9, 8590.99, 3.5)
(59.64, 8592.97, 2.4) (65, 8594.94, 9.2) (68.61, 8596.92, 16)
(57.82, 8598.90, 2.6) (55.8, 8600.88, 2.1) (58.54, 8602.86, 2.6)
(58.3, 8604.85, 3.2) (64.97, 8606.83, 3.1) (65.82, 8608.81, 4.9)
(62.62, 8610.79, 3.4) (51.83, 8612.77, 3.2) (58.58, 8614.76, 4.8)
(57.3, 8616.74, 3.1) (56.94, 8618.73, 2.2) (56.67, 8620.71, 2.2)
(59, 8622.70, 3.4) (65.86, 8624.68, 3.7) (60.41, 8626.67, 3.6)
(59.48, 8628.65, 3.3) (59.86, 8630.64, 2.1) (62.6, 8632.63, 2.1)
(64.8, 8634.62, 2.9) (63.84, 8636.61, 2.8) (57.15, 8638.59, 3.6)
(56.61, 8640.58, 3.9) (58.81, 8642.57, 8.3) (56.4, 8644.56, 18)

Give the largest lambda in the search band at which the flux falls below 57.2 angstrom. 8422.54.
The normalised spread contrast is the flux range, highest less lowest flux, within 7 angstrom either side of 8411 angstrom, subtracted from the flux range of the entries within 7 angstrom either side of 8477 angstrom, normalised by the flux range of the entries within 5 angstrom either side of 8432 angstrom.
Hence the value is -1.0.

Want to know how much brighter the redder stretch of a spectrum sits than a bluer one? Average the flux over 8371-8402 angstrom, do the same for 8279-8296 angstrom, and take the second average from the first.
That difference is -0.5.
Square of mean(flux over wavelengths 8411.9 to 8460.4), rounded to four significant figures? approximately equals 3200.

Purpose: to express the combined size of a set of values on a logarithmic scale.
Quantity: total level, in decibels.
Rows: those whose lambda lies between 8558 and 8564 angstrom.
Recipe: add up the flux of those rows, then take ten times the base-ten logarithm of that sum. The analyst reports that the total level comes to 22.25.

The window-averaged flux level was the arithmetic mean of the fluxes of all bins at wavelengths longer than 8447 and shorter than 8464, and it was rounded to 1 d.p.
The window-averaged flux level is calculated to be 57.3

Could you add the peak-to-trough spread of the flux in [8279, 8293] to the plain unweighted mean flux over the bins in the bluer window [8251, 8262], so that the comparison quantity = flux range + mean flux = 63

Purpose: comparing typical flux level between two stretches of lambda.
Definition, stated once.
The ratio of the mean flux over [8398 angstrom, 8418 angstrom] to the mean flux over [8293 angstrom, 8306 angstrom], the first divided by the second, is 1.02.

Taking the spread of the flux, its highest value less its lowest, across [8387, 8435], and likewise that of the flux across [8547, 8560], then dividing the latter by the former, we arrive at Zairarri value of 1.3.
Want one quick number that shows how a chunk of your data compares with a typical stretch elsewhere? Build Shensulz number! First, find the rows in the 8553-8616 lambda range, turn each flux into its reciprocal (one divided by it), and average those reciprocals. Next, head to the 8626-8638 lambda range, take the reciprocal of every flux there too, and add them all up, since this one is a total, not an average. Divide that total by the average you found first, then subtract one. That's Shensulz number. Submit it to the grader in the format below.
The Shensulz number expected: 4.7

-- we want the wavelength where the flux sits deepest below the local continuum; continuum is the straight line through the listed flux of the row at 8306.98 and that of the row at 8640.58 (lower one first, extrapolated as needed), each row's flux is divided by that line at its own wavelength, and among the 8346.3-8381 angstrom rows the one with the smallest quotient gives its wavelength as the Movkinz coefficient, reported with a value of 8364.56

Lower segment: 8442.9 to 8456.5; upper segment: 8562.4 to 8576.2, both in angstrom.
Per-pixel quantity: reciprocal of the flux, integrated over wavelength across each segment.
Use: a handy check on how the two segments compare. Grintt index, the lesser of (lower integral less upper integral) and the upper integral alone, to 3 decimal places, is -0.003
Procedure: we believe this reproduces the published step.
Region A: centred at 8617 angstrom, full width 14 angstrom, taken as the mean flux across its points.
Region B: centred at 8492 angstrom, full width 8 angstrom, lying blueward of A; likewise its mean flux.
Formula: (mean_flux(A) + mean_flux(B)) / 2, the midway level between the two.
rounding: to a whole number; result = 57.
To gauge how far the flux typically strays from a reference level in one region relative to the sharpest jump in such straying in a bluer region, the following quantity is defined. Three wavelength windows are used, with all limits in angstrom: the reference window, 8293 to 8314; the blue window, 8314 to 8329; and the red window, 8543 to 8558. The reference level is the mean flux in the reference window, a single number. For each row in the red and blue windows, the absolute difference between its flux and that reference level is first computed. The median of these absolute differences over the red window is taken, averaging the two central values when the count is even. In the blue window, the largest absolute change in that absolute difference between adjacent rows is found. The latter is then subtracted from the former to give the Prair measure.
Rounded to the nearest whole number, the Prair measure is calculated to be 4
